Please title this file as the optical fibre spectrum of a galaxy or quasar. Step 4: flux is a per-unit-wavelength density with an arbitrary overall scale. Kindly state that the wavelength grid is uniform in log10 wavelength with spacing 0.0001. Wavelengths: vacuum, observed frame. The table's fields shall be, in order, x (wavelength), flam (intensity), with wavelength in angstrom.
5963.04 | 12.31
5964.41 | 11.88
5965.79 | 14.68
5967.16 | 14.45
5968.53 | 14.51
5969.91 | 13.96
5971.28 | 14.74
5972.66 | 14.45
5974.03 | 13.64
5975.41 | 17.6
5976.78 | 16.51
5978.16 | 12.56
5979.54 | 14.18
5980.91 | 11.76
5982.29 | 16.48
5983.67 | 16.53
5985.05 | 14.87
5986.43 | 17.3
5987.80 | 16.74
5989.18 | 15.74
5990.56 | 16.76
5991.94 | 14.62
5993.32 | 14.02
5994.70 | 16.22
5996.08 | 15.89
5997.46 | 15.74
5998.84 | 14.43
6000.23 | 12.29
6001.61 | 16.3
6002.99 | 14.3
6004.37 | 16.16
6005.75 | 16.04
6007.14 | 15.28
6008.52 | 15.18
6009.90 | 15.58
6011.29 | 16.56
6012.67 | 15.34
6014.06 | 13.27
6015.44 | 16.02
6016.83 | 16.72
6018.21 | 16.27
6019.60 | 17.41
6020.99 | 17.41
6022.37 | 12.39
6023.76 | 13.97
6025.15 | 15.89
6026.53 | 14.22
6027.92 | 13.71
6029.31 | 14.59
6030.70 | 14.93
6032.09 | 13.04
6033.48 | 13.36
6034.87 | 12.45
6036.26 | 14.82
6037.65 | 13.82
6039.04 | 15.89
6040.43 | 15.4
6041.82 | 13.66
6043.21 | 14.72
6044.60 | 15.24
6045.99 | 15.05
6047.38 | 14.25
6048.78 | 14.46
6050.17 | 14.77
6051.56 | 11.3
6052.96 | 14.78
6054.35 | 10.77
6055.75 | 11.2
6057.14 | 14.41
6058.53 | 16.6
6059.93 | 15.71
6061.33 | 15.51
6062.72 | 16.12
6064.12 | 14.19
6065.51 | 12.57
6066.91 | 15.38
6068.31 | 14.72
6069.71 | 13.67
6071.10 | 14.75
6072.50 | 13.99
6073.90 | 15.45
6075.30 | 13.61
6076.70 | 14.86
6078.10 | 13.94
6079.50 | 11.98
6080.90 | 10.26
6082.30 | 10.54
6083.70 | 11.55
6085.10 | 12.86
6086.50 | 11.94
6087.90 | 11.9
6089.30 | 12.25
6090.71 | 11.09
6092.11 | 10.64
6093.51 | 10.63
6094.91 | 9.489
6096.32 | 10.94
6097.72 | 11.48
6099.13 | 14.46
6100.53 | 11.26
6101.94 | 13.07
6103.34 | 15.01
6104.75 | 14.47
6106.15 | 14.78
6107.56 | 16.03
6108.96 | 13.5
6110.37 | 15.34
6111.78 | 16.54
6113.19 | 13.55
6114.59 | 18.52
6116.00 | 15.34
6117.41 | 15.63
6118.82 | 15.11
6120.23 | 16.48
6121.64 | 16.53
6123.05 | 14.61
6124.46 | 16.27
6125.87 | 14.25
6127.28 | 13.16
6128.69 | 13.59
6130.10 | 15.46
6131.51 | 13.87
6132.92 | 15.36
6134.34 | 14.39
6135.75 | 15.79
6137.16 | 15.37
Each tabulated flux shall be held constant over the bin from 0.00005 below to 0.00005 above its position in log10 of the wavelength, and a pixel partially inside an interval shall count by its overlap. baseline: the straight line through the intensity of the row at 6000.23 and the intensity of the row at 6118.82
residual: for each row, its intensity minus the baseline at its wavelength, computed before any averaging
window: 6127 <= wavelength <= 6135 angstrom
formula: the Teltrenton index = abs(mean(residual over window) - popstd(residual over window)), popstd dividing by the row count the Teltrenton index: 1.9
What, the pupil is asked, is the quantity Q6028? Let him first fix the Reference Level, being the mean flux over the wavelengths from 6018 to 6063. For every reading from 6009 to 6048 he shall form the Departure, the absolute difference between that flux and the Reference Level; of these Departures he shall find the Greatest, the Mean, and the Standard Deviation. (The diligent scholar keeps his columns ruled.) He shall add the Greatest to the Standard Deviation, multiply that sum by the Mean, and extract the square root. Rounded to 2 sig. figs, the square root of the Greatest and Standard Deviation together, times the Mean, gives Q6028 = 2.1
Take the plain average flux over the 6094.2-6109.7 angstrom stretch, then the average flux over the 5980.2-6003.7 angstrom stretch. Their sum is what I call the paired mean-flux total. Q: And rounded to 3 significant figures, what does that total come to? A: 28.4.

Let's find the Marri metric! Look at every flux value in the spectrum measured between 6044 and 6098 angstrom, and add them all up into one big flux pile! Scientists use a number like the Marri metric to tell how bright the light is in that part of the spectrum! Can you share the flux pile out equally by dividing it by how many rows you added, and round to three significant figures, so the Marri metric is 13.2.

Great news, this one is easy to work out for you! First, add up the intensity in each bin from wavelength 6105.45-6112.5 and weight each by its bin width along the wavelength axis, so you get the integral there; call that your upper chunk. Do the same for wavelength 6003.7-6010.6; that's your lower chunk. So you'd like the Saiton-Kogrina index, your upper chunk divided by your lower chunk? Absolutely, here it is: 0.99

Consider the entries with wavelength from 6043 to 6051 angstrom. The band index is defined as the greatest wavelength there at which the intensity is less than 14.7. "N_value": 6048.78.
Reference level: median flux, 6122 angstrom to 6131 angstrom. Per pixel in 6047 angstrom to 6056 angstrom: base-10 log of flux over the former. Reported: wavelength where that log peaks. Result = 6052.96 angstrom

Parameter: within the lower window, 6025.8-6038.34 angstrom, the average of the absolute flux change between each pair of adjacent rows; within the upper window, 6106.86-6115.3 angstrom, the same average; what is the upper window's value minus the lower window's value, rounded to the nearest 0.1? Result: 1.7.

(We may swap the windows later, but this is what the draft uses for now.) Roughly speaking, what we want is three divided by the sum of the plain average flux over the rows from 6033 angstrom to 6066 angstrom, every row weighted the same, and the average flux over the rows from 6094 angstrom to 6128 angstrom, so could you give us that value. 0.105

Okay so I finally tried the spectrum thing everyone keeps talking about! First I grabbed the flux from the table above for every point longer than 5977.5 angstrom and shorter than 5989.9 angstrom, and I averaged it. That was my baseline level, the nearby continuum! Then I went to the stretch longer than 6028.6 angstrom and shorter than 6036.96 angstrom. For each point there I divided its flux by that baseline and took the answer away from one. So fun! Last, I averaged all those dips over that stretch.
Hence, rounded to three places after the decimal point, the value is 0.084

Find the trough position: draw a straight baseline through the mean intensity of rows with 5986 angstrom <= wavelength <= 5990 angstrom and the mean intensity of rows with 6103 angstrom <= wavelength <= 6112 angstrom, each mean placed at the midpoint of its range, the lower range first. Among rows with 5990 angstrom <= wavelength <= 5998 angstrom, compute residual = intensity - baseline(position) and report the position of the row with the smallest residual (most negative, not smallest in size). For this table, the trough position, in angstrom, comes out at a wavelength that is 5993.32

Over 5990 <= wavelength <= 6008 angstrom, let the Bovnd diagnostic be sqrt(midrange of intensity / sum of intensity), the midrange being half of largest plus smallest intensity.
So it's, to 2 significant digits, 0.27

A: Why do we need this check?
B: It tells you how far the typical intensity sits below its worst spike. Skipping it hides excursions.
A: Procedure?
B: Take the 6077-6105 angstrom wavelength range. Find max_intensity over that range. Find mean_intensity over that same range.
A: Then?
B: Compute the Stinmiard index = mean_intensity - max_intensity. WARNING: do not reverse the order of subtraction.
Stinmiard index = -3.02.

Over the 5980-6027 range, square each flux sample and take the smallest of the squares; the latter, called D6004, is 138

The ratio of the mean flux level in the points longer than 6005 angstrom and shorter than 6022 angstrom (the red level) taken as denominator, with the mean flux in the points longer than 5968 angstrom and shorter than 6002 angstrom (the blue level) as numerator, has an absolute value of 0.95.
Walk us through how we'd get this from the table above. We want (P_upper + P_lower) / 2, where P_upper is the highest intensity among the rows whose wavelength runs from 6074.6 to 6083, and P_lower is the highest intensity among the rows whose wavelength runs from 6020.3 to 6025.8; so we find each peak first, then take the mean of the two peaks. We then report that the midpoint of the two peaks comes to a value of 16.1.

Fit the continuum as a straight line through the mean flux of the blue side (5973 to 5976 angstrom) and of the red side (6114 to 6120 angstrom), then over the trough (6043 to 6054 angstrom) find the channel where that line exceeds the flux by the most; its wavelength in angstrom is 6051.56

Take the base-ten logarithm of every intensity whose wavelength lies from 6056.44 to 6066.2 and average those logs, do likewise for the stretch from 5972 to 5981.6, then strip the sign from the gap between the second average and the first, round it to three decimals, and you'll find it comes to 0.021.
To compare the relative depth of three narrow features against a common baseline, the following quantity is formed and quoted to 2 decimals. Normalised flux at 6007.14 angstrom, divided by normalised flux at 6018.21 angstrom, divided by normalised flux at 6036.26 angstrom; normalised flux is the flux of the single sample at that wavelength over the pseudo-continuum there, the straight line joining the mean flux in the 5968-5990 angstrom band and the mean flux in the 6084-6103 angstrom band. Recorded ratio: 0.83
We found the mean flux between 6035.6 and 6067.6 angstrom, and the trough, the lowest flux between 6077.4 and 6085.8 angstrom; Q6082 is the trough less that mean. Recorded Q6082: -4.1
